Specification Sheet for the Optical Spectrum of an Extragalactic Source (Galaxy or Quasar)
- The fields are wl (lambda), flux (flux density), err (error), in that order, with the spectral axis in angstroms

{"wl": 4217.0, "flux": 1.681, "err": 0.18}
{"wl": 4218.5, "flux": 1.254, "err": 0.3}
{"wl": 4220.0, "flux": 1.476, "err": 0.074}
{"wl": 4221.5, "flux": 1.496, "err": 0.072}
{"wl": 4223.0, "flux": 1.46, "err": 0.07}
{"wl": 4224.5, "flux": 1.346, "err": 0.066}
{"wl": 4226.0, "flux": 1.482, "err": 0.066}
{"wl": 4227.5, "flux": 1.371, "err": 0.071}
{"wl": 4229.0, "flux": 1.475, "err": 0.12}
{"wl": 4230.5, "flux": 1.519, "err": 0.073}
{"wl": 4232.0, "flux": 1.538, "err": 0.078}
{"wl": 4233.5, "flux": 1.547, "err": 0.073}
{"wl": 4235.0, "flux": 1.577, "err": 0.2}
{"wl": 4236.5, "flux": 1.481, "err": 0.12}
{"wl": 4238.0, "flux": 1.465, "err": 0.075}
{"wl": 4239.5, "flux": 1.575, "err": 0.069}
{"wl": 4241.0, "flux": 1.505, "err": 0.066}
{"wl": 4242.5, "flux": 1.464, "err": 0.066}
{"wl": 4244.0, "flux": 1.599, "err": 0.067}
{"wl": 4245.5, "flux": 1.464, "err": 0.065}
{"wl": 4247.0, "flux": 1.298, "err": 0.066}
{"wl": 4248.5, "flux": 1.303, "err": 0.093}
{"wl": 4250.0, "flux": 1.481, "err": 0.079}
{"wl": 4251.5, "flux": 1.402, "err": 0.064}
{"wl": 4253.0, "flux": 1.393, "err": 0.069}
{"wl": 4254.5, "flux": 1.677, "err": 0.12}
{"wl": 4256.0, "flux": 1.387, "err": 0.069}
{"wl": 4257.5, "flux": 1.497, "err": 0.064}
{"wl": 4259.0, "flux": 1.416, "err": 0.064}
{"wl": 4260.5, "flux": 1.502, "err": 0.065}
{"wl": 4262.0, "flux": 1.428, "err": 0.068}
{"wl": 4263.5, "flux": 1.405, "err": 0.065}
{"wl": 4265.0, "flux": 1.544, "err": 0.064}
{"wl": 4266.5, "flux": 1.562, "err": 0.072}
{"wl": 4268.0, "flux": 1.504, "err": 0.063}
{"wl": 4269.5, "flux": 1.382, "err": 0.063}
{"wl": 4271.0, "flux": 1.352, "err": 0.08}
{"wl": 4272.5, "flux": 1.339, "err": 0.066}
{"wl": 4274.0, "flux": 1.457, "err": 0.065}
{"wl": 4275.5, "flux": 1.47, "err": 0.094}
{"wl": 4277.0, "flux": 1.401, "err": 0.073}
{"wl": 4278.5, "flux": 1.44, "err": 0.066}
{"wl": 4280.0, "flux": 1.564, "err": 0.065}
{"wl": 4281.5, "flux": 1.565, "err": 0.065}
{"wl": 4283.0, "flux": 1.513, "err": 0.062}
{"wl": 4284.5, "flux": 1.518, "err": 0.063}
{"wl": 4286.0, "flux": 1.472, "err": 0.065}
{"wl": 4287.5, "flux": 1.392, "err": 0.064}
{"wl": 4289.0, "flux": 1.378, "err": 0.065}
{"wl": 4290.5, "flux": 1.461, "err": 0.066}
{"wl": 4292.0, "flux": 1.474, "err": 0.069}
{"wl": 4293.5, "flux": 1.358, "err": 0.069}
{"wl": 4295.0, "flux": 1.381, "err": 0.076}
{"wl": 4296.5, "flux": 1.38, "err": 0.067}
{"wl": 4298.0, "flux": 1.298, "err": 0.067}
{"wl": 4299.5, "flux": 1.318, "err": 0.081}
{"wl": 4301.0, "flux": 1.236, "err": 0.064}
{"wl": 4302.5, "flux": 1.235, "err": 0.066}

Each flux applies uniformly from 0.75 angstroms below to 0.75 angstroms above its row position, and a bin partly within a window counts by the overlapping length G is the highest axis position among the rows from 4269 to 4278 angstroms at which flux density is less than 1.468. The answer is 4277.0 angstroms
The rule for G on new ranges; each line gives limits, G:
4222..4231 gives 4227.5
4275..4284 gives 4278.5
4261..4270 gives 4269.5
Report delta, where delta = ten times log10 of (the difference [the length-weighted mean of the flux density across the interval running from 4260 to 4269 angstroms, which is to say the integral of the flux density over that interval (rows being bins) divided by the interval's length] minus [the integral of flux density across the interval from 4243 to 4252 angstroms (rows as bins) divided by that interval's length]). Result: -12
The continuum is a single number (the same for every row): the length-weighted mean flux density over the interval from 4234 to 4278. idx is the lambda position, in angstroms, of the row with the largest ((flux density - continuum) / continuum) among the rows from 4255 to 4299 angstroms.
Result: 4281.5 angstroms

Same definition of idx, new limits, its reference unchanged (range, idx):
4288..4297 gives 4292.0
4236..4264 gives 4254.5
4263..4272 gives 4266.5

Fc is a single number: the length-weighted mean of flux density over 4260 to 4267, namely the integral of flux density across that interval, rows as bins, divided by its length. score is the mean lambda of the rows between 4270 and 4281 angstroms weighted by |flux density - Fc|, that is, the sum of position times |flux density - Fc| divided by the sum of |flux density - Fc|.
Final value 4274.6 angstroms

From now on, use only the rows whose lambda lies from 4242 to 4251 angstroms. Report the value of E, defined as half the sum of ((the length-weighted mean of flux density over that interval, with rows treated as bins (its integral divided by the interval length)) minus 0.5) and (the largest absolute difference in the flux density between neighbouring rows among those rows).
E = 0.56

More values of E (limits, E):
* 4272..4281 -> 0.54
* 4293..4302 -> 0.45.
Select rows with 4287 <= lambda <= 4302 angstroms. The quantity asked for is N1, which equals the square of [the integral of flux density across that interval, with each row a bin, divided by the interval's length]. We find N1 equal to 1.86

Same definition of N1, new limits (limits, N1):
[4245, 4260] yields 2.05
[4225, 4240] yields 2.25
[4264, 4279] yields 2.09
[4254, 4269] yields 2.21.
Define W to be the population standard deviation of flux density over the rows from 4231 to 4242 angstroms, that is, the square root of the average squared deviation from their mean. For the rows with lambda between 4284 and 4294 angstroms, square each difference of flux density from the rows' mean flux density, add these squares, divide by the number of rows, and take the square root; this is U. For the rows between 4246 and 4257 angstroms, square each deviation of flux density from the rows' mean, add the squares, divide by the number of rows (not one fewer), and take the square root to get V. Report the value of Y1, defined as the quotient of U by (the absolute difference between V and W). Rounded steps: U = 0.055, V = 0.12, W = 0.04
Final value 0.7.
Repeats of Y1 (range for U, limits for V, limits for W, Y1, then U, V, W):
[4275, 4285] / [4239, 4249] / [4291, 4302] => 1.4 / 0.057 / 0.11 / 0.07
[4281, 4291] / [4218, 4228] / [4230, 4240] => 1.4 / 0.063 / 0.08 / 0.04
